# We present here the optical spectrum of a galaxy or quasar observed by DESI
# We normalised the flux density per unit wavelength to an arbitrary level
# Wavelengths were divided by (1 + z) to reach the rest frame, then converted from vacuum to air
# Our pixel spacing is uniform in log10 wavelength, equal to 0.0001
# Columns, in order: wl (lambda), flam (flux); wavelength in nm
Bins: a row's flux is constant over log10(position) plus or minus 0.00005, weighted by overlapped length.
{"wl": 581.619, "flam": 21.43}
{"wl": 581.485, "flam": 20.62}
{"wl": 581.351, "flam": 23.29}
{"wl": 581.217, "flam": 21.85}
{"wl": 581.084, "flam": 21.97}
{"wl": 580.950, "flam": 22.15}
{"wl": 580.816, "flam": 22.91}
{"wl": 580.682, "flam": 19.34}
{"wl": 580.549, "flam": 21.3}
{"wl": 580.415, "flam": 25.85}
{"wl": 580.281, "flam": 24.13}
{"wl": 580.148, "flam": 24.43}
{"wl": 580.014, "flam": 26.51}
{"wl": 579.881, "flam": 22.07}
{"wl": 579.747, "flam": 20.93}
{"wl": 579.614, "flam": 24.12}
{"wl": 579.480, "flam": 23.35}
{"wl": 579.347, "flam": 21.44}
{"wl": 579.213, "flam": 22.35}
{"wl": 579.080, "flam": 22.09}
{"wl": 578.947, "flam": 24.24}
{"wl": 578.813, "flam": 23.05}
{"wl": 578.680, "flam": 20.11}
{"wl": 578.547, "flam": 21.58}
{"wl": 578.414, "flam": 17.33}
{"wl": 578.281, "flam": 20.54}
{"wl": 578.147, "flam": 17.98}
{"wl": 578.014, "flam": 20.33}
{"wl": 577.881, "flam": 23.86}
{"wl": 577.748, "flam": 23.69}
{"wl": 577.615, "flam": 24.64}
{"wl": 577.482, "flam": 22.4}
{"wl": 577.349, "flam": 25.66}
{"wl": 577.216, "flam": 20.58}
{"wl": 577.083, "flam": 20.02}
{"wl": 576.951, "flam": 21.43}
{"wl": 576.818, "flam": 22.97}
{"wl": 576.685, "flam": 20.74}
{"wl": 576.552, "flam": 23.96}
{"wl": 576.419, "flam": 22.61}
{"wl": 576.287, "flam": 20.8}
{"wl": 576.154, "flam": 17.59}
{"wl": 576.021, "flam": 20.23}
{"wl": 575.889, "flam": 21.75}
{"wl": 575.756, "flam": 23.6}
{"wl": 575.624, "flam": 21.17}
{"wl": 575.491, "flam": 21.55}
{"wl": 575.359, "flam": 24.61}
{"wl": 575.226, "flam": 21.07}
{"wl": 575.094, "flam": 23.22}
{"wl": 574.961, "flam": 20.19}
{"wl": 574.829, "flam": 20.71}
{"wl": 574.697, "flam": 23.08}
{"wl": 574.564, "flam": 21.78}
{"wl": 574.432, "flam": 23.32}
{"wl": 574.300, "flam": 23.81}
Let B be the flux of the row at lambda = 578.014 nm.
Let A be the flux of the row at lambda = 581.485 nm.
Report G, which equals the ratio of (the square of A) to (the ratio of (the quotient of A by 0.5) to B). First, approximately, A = 20.62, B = 20.33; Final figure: 210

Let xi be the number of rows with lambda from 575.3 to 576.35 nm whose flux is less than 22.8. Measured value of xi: 6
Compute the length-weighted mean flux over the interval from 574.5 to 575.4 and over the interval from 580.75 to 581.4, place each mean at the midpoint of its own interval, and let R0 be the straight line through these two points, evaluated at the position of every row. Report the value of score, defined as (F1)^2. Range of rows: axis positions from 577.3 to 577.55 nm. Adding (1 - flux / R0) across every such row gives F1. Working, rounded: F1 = -0.168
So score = 0.0281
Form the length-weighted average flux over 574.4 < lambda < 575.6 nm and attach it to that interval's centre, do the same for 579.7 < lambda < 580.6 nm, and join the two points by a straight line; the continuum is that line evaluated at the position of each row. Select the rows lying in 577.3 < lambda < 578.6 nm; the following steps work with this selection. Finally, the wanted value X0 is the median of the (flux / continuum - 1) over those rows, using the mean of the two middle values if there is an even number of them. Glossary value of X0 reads -0.045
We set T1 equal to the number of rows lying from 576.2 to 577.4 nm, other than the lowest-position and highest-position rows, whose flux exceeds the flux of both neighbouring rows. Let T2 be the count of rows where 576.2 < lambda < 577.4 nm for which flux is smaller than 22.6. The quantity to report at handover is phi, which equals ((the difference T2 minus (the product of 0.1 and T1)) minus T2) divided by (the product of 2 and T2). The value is -0.020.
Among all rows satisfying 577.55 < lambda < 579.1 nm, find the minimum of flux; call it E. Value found 17.33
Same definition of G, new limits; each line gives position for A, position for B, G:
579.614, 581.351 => 281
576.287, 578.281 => 214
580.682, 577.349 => 248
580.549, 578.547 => 230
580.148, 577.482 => 274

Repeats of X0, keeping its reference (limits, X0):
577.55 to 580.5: -0.027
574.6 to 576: -0.030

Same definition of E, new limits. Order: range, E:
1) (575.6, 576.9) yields 17.59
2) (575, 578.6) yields 17.33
